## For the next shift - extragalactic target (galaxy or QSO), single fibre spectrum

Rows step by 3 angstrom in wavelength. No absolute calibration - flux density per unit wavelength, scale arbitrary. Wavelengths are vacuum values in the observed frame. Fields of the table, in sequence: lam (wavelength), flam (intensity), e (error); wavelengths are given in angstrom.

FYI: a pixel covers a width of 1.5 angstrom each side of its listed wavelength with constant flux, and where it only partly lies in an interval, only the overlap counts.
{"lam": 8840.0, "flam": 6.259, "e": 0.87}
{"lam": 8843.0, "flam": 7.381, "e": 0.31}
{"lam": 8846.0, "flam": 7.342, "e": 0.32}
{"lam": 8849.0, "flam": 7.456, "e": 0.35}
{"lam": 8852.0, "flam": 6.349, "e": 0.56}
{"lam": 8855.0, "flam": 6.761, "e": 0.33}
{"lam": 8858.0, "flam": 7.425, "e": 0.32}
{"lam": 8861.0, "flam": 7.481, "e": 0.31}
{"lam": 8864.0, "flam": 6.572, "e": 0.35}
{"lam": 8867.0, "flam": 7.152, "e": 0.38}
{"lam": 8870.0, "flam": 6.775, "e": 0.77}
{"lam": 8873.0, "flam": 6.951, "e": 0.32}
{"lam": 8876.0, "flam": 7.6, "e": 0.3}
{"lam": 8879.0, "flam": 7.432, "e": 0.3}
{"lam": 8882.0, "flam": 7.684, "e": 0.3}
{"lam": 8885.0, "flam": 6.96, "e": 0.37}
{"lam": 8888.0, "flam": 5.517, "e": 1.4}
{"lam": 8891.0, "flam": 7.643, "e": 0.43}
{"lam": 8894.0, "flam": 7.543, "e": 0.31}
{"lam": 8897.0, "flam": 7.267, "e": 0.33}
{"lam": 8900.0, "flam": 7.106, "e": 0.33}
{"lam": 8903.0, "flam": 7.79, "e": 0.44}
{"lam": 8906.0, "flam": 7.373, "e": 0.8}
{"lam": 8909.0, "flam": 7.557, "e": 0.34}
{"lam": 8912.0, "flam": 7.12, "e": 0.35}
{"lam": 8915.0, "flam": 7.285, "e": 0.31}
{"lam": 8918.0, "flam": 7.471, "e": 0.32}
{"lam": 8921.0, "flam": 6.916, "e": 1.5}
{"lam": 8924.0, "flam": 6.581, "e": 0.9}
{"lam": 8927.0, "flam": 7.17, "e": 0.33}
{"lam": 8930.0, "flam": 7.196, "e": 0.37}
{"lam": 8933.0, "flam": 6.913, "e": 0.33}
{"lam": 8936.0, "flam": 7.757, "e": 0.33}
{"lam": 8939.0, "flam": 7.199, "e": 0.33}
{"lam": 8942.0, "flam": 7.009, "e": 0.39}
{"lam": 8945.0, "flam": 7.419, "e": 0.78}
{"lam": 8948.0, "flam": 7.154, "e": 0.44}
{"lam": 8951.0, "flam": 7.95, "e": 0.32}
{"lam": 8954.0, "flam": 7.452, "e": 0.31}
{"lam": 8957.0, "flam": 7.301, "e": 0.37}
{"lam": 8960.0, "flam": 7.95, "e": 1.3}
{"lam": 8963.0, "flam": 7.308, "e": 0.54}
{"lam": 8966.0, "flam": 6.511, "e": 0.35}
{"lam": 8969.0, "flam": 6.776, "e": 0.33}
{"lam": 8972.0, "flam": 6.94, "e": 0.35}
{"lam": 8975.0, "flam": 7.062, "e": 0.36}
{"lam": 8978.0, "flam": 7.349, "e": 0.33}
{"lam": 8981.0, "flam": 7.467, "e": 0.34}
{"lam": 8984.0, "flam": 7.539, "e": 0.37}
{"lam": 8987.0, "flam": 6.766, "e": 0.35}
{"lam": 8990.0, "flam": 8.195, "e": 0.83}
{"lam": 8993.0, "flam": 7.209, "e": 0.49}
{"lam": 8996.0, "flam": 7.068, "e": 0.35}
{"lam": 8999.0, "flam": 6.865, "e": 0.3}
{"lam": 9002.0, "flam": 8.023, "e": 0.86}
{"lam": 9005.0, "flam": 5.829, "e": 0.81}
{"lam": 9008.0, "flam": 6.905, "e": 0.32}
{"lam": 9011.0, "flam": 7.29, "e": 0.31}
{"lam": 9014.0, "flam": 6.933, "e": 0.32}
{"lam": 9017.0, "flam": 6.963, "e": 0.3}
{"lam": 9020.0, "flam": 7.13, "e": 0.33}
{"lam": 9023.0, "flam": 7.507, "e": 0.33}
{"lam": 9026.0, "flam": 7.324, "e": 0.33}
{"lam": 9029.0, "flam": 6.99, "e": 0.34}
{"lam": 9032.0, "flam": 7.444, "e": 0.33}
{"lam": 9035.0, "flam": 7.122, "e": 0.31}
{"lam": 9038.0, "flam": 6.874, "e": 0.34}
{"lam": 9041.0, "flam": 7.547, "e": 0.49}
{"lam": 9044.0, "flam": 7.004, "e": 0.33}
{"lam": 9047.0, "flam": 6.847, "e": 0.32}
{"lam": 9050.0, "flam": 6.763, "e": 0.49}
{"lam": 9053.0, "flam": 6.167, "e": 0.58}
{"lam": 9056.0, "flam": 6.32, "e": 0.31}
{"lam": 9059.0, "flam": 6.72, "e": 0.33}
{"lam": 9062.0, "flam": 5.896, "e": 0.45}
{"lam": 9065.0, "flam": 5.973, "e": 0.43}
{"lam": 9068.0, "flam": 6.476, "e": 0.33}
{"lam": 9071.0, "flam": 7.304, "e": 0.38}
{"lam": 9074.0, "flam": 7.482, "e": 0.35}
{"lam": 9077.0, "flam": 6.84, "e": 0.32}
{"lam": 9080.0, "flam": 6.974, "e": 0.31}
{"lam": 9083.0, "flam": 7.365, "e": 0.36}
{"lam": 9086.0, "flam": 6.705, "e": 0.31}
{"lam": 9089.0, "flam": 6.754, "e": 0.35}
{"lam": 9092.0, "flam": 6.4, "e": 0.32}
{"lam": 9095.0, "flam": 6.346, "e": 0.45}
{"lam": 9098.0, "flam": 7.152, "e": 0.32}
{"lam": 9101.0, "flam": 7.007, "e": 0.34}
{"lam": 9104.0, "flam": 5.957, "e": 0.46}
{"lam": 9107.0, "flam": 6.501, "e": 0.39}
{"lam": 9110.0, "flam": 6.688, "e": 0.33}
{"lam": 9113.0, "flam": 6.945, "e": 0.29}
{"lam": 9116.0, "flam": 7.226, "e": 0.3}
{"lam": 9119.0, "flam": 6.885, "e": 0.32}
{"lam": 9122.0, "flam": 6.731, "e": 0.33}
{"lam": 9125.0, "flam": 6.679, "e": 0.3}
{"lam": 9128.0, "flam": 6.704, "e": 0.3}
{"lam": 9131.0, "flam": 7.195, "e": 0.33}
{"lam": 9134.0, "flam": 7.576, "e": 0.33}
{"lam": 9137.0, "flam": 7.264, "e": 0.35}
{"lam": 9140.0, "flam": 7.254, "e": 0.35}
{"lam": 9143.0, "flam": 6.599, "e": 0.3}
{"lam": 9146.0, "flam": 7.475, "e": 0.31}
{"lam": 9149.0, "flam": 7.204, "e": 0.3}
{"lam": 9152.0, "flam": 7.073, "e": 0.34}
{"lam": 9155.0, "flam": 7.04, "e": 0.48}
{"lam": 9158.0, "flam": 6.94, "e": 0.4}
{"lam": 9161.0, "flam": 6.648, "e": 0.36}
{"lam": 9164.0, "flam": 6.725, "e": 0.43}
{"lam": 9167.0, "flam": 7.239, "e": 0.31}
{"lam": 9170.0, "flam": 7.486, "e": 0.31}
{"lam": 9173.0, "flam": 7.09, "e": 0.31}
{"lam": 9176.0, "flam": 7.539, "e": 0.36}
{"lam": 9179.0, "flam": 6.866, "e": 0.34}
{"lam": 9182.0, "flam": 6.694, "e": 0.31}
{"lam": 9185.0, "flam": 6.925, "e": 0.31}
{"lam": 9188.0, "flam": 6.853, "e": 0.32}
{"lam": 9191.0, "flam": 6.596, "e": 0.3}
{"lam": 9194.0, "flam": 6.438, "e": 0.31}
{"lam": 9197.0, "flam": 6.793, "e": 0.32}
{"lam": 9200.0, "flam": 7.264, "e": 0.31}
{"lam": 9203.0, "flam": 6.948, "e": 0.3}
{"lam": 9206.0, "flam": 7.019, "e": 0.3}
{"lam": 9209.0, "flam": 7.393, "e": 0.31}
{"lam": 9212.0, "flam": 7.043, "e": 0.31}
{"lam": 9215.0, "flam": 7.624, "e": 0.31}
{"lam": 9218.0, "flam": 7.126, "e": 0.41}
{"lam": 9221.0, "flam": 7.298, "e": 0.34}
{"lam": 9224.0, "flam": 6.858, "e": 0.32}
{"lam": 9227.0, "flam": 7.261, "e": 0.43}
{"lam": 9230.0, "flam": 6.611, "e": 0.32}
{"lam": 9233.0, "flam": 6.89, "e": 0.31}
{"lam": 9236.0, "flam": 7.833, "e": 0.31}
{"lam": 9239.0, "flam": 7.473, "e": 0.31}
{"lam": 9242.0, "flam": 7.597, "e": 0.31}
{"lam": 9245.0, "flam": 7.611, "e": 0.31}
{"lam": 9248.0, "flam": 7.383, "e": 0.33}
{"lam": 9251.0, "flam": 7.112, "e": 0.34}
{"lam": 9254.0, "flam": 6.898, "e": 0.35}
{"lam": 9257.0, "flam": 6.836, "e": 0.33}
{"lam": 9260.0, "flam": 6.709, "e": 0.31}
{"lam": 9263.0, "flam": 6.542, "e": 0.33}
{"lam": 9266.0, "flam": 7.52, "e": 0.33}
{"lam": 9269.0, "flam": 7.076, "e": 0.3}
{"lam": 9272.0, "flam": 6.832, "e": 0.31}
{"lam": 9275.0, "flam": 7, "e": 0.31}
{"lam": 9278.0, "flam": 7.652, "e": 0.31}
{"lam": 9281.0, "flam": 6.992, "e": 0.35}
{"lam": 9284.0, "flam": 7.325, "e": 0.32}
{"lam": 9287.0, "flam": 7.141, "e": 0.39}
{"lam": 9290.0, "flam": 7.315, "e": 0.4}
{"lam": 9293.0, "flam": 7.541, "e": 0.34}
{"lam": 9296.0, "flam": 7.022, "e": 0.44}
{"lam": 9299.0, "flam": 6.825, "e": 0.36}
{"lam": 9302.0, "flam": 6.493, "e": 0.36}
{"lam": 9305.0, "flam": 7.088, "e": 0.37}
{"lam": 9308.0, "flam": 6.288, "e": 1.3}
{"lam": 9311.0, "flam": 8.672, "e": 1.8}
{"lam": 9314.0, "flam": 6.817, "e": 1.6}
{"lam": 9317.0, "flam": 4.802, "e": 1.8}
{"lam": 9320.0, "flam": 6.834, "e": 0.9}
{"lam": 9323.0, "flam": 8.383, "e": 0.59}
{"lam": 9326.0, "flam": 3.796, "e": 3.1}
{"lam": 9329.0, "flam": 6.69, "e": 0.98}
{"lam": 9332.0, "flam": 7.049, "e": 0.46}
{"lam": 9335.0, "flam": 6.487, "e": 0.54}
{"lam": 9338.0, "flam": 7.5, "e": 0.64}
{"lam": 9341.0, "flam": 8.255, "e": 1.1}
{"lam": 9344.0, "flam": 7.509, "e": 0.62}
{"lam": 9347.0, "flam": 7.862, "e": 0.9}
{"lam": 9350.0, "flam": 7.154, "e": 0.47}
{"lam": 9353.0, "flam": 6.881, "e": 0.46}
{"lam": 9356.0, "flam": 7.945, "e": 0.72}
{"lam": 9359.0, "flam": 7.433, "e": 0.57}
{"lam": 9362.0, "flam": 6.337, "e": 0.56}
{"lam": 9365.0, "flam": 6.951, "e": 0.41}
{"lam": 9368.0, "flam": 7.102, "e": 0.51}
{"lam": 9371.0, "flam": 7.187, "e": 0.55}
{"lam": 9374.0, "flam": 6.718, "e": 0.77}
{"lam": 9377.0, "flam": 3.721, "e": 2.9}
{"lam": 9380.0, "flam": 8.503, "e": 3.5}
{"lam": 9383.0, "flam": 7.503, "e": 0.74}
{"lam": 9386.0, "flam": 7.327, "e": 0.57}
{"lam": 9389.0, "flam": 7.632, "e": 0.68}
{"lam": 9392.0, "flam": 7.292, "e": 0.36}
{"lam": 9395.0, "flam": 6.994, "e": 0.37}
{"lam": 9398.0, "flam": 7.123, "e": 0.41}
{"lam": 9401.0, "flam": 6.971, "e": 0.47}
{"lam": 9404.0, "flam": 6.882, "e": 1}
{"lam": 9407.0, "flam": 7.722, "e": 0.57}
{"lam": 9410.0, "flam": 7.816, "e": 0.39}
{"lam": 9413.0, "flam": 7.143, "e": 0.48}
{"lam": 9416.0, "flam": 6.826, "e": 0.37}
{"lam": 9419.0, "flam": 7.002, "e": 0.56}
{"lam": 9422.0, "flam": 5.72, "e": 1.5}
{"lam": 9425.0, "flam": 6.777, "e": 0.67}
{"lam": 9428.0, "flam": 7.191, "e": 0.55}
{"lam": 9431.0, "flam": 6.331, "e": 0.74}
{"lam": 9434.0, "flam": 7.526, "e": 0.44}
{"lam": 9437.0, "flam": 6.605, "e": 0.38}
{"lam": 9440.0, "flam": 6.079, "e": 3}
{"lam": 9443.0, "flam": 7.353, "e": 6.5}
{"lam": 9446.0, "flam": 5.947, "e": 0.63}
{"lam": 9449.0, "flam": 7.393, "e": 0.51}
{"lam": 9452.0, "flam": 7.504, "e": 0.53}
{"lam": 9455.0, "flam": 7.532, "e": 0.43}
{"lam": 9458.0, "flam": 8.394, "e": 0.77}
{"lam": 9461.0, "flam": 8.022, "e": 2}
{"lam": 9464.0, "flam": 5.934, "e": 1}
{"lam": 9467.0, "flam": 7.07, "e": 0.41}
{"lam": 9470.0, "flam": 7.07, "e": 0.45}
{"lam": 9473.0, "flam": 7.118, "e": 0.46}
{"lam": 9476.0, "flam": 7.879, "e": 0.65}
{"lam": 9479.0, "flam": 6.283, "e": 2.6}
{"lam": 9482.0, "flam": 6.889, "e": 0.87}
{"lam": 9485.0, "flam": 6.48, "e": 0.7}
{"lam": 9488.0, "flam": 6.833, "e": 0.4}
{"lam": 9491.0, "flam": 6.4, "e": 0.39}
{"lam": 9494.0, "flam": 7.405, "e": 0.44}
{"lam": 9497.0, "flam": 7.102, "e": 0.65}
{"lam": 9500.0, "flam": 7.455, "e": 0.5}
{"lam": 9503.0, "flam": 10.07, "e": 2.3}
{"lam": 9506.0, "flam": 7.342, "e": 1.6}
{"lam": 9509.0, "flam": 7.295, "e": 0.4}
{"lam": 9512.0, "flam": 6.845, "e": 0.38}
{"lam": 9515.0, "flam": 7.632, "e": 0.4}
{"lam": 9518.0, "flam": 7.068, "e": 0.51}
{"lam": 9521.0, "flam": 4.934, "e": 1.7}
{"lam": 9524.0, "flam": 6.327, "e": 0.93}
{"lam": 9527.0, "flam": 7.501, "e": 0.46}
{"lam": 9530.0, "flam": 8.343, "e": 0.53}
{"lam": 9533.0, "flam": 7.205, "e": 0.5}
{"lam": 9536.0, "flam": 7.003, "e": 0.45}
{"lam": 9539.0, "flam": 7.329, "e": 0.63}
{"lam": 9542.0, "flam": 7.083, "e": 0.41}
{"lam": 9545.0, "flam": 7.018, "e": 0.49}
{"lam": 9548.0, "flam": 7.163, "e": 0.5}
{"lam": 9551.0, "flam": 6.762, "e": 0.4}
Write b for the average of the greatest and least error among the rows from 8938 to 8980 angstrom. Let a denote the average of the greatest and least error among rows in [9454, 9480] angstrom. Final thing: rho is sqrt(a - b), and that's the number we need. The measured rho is 0.8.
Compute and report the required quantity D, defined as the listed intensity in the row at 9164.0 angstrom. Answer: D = 6.725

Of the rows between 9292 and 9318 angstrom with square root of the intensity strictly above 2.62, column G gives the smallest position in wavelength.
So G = 9293.0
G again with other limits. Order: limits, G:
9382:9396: 9383.0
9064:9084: 9071.0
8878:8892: 8879.0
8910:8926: 8912.0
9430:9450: 9434.0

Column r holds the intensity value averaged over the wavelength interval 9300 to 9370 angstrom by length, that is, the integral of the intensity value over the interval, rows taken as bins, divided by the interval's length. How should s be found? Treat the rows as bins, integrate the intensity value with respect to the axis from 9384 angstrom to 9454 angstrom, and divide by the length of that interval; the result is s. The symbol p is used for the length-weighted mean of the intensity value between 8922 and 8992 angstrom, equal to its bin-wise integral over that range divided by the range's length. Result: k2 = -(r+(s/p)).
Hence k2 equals -7.94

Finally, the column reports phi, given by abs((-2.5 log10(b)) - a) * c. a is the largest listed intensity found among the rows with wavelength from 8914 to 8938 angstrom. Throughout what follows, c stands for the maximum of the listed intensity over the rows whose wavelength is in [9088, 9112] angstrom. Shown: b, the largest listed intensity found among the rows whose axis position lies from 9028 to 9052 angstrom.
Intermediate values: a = 7.757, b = 7.547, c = 7.152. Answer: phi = 71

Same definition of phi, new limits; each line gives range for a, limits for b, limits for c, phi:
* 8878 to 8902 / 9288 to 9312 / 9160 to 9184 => 76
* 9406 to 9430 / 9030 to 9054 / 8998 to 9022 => 80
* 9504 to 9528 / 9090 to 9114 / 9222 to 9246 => 77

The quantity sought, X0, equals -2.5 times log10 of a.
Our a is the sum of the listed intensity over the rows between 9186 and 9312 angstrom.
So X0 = -6.2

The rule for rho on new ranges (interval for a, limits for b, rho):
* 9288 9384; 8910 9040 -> 1.0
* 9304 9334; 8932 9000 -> 1.0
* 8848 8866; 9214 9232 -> 0.3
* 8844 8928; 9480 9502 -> 0.5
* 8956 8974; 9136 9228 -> 0.7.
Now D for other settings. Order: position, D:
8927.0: 7.17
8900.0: 7.106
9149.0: 7.204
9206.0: 7.019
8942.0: 7.009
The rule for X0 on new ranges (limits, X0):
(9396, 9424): -4.5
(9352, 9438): -5.8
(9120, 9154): -4.7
